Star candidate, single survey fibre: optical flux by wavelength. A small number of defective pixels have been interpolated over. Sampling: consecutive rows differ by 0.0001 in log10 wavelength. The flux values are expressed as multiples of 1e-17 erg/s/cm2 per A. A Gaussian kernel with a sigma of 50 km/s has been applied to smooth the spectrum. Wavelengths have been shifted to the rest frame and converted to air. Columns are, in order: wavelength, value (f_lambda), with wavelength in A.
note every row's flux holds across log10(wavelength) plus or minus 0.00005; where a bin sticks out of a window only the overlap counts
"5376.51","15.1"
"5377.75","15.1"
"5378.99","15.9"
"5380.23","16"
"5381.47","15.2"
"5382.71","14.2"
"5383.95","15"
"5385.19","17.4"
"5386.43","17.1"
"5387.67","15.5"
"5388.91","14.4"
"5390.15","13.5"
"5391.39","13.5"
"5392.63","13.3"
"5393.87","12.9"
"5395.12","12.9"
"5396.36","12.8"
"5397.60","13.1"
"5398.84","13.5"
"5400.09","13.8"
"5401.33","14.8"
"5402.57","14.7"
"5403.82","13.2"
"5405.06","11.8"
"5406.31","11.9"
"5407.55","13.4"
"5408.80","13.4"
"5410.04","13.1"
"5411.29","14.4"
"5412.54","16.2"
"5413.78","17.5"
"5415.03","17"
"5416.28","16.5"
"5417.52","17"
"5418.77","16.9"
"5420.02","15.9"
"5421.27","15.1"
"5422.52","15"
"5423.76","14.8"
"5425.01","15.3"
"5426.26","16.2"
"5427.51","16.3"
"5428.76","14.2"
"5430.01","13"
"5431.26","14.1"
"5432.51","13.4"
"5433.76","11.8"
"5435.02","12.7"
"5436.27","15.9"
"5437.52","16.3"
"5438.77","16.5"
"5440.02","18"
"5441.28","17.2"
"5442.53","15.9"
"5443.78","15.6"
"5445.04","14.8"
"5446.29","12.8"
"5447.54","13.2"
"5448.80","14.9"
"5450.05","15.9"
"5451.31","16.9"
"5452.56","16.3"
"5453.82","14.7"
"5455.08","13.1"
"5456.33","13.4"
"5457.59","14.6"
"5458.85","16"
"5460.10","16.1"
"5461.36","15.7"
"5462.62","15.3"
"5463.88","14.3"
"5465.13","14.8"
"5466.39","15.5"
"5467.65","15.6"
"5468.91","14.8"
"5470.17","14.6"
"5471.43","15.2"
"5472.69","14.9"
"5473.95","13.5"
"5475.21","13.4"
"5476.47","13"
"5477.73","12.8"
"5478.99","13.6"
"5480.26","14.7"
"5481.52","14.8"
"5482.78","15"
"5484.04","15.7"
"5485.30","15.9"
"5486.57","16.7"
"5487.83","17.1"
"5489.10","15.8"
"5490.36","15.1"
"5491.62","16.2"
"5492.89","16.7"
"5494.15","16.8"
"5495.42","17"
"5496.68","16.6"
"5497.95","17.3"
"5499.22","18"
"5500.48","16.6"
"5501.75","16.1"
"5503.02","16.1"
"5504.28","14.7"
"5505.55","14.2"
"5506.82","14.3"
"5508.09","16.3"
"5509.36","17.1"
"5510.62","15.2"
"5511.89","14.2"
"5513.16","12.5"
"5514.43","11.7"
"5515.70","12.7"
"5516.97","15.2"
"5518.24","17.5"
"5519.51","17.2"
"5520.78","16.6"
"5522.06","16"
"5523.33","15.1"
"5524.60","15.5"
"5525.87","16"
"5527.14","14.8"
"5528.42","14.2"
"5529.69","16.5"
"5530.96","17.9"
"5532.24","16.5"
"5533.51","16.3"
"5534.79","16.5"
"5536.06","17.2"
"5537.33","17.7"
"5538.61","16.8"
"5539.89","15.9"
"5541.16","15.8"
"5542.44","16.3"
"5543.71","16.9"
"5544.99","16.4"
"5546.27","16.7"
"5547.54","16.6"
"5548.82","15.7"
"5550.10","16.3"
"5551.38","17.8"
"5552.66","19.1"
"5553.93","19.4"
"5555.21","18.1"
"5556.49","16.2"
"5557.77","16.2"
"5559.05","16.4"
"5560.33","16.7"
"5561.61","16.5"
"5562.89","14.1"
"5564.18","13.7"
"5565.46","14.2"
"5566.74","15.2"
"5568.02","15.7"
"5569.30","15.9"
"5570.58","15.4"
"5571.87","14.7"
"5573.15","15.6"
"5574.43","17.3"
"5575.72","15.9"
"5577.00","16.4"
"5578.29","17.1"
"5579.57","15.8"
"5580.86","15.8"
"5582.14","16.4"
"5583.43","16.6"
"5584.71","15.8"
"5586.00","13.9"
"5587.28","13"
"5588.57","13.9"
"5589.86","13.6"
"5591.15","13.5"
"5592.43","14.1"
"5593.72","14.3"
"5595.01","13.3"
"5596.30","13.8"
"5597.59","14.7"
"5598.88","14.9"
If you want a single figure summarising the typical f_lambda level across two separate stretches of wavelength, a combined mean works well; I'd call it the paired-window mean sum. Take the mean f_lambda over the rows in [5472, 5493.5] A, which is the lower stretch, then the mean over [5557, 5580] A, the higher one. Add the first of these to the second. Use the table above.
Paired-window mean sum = 30.7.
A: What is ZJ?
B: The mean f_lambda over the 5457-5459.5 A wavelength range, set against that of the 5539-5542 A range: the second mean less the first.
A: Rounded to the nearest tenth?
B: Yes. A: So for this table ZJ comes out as 0.6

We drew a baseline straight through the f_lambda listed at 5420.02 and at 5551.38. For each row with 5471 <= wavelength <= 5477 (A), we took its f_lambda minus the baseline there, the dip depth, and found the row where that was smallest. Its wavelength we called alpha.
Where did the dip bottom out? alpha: 5476.47 A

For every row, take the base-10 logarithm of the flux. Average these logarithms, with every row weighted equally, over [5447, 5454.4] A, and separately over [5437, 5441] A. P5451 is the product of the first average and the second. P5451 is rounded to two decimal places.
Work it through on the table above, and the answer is 1.45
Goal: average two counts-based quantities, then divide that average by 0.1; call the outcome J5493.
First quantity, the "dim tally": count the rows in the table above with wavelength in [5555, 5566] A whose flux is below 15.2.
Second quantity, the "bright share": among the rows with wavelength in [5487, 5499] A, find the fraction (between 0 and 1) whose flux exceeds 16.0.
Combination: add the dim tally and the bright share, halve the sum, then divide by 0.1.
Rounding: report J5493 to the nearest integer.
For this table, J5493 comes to 19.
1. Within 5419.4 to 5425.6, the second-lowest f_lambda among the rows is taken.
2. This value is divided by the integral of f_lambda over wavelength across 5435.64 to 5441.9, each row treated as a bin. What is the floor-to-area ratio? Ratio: 0.14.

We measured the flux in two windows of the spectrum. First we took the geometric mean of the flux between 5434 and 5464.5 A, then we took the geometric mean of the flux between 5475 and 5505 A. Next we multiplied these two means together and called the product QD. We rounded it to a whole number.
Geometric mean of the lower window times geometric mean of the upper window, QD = 237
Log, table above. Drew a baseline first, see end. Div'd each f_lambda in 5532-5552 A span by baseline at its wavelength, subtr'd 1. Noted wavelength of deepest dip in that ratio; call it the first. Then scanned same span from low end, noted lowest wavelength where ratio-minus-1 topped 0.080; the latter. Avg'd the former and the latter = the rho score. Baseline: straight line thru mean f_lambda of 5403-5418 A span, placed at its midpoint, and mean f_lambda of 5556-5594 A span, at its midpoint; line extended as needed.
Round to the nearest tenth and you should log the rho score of 5540.5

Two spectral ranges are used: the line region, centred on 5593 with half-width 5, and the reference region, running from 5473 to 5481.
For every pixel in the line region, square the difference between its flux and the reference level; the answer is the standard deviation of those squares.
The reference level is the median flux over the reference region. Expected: 0.5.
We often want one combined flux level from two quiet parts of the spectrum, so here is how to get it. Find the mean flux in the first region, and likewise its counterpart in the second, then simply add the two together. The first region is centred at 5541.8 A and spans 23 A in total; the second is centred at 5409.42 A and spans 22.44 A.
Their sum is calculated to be 31.5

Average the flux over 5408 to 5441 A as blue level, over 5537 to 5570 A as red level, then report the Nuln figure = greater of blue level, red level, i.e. 16.4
